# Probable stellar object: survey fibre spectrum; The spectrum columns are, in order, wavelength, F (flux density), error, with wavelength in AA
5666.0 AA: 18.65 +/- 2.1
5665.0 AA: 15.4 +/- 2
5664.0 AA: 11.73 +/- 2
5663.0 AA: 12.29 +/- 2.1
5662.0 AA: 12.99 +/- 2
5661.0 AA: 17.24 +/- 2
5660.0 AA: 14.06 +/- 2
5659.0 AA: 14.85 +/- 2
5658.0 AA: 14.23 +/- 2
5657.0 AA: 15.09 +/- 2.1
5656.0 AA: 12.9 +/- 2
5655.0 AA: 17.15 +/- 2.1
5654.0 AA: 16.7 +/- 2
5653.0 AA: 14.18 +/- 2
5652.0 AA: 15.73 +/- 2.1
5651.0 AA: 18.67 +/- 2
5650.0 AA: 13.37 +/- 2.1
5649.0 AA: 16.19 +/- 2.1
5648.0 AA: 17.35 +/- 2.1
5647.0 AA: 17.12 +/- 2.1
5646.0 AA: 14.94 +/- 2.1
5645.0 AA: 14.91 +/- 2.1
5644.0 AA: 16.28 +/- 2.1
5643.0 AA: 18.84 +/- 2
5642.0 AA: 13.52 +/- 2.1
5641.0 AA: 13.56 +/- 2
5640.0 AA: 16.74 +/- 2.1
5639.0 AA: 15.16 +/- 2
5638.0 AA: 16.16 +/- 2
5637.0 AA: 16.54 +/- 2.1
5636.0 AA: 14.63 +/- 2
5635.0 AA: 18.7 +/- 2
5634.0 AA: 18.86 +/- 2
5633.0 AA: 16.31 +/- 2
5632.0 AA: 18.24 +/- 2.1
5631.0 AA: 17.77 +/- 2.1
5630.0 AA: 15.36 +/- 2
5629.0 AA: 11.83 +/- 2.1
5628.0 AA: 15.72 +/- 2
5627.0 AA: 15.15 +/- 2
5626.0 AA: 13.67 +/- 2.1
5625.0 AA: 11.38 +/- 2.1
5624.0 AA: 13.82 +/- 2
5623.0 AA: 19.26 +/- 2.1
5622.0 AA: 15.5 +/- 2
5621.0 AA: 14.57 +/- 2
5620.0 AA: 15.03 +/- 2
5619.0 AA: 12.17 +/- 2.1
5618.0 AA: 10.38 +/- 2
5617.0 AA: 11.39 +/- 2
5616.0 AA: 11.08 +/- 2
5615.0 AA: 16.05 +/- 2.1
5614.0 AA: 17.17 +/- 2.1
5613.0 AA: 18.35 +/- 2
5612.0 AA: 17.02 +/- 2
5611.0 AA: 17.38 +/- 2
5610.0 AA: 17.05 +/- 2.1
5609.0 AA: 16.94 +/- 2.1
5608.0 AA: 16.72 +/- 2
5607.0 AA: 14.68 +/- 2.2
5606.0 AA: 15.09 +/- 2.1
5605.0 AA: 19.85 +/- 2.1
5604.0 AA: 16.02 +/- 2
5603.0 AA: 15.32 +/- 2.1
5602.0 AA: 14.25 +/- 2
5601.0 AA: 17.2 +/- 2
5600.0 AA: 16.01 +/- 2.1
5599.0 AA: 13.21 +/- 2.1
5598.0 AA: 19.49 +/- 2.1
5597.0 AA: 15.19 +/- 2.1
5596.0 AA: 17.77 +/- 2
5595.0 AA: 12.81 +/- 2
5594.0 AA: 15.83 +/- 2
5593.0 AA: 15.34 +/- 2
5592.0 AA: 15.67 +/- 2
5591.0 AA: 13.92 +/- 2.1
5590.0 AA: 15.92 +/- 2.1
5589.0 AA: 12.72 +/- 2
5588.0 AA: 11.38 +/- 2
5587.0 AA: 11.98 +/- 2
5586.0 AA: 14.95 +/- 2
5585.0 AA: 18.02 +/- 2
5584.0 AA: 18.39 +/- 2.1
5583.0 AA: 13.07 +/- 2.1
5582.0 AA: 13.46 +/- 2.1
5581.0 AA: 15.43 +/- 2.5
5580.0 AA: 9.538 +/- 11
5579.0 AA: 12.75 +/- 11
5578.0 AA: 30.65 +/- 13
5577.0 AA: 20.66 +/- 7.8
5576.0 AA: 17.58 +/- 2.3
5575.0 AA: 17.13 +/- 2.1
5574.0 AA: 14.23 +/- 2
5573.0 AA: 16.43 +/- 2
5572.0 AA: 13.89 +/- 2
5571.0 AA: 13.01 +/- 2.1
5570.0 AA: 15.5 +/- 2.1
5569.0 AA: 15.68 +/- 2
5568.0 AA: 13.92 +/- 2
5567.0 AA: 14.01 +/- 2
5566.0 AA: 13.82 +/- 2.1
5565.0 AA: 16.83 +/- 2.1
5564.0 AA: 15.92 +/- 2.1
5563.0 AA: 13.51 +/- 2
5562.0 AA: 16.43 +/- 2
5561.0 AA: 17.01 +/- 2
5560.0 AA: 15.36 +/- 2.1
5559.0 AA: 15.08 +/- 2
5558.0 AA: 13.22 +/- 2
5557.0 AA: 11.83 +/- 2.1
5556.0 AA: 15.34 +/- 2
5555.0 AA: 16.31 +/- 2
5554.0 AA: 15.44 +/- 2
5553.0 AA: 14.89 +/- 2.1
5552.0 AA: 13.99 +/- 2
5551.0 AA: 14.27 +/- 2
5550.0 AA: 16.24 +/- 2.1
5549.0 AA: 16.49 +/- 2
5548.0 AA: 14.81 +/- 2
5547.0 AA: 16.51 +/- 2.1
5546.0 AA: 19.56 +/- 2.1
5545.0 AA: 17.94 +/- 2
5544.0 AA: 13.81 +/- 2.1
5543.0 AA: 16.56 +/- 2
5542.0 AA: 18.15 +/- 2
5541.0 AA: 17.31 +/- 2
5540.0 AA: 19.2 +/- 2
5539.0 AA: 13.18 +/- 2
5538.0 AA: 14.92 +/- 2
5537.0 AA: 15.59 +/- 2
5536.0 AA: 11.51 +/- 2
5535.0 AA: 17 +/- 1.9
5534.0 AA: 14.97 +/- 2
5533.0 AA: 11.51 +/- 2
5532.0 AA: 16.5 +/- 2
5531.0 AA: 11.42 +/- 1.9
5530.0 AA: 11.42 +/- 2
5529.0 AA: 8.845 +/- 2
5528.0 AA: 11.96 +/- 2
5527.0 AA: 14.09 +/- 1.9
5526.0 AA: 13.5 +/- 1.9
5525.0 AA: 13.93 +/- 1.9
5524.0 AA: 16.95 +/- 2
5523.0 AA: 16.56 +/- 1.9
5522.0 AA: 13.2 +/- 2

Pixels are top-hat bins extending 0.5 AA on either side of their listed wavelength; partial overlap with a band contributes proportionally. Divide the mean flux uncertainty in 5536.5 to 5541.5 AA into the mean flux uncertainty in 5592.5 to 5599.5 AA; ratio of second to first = 1.021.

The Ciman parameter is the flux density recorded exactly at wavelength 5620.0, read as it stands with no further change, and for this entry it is 15.03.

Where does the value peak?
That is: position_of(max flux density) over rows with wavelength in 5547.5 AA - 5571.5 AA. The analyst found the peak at 5561.0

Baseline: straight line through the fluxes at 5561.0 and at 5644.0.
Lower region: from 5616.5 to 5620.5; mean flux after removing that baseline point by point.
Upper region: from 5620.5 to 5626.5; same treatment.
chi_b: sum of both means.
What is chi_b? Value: -6.0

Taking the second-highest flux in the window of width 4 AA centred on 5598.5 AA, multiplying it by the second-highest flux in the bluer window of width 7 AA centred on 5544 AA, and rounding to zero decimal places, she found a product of 291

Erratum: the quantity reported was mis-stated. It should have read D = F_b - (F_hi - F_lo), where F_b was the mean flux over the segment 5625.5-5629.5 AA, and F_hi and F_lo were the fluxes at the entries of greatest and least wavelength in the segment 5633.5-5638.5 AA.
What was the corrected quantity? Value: 17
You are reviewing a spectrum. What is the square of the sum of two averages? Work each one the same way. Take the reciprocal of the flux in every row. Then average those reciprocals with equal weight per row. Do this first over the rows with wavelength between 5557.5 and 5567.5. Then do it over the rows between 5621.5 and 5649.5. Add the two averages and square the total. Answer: 0.0171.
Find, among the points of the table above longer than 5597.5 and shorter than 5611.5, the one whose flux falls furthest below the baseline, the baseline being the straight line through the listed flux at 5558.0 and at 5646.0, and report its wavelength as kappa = 5599.0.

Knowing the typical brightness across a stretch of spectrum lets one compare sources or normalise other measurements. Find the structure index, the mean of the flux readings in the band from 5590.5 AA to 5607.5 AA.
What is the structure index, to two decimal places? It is 15.74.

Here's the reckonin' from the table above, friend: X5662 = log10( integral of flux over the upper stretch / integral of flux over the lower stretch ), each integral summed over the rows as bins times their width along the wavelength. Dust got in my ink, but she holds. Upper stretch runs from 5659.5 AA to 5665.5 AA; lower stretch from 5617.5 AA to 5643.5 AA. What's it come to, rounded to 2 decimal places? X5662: -0.68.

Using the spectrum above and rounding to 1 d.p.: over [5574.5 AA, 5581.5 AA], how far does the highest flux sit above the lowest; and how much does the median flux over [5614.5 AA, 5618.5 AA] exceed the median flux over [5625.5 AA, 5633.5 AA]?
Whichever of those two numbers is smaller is -4.3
